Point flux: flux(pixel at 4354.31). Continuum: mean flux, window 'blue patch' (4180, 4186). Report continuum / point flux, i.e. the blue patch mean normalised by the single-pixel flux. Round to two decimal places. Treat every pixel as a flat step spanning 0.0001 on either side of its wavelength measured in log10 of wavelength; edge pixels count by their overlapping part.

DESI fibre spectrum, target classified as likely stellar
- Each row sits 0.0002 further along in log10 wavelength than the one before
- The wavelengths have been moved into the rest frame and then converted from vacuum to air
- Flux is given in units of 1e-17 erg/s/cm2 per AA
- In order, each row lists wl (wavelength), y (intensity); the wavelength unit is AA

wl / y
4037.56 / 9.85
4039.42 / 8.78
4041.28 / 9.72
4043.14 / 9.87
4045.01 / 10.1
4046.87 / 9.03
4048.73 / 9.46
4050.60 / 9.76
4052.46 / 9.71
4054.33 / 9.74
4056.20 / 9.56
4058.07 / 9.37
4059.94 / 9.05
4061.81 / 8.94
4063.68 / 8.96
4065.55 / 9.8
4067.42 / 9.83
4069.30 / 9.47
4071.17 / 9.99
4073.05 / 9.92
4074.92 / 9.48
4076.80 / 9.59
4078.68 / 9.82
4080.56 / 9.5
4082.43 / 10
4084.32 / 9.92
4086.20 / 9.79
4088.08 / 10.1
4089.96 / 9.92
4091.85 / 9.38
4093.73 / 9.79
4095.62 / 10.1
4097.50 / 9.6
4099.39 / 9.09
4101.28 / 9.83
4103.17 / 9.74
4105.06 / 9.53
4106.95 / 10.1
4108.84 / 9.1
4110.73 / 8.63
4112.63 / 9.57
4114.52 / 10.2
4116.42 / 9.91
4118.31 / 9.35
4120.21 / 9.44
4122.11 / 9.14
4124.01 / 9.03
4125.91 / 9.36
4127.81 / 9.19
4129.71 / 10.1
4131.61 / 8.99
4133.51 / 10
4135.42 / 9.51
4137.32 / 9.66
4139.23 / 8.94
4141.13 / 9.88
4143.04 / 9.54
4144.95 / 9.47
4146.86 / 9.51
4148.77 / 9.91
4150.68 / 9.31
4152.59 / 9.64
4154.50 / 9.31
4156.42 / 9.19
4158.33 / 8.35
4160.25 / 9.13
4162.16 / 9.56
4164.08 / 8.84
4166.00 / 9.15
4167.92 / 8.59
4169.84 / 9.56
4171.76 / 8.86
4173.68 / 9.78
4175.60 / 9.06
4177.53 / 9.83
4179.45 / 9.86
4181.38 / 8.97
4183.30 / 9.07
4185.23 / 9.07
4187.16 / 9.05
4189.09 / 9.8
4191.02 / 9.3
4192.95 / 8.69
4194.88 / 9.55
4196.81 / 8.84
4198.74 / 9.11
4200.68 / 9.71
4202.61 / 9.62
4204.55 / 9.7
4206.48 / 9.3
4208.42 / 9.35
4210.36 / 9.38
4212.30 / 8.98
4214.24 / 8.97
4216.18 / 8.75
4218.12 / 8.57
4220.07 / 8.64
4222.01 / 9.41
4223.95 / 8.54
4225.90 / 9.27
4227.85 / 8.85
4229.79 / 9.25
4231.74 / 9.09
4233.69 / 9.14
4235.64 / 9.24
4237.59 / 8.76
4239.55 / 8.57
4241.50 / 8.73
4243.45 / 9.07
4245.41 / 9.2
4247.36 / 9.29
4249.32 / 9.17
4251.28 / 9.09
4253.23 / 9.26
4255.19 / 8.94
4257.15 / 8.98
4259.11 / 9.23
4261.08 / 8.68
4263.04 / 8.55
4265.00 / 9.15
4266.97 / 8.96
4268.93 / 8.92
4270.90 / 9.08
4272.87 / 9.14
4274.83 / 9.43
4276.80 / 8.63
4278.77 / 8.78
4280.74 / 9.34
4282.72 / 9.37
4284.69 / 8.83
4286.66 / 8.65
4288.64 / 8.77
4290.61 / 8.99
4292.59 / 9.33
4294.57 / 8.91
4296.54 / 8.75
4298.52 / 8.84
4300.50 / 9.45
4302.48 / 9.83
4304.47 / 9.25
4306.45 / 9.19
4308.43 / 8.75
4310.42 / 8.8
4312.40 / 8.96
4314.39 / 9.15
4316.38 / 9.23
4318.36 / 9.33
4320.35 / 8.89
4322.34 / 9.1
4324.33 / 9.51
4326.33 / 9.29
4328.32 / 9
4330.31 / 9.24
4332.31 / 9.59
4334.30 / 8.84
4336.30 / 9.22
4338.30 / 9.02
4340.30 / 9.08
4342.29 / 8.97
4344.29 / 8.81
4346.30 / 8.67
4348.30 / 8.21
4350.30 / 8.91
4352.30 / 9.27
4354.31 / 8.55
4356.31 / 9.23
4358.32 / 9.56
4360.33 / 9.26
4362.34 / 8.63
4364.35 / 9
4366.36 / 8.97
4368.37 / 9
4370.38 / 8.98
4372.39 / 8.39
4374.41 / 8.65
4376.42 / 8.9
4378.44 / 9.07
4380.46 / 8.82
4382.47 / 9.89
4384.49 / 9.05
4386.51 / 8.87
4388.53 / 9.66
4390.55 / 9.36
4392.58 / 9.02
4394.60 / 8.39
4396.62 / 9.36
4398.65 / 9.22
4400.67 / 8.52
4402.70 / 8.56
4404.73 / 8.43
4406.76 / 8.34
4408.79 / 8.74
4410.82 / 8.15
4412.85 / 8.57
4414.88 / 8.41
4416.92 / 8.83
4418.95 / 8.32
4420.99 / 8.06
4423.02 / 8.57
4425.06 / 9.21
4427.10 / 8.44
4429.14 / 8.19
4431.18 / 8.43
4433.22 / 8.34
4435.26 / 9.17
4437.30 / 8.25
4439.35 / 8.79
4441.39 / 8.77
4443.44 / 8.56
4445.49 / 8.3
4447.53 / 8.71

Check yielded 1.06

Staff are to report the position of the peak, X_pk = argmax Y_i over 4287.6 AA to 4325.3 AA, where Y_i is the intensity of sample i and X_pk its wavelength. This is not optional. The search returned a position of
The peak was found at 4302.48 AA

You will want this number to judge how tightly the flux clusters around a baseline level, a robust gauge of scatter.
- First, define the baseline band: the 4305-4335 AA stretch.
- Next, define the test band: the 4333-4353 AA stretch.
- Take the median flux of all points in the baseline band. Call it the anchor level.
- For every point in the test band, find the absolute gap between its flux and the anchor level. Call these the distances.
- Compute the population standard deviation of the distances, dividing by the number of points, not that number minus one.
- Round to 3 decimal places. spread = 0.250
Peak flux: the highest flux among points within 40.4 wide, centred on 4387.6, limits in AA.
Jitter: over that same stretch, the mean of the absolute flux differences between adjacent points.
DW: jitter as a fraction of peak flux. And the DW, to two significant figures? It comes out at 0.041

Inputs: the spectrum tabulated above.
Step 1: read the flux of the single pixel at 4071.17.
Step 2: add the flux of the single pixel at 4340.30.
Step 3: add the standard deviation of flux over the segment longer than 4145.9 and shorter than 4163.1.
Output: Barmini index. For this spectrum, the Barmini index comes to 19.5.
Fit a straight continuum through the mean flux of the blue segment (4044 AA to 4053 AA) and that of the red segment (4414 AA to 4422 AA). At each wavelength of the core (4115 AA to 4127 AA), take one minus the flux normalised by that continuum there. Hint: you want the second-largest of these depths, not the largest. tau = 0.02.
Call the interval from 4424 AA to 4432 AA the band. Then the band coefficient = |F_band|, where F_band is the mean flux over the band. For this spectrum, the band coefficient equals 8.57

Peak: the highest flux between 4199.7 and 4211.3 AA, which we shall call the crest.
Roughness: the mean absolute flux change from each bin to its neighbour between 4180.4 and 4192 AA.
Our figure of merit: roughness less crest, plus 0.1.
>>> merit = -9.3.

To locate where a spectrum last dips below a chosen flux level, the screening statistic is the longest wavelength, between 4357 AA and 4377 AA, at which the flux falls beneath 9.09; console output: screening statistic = 4376.42 AA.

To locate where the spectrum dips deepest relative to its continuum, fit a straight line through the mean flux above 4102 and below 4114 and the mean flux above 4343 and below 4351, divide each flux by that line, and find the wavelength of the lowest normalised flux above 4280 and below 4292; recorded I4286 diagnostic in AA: 4286.66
